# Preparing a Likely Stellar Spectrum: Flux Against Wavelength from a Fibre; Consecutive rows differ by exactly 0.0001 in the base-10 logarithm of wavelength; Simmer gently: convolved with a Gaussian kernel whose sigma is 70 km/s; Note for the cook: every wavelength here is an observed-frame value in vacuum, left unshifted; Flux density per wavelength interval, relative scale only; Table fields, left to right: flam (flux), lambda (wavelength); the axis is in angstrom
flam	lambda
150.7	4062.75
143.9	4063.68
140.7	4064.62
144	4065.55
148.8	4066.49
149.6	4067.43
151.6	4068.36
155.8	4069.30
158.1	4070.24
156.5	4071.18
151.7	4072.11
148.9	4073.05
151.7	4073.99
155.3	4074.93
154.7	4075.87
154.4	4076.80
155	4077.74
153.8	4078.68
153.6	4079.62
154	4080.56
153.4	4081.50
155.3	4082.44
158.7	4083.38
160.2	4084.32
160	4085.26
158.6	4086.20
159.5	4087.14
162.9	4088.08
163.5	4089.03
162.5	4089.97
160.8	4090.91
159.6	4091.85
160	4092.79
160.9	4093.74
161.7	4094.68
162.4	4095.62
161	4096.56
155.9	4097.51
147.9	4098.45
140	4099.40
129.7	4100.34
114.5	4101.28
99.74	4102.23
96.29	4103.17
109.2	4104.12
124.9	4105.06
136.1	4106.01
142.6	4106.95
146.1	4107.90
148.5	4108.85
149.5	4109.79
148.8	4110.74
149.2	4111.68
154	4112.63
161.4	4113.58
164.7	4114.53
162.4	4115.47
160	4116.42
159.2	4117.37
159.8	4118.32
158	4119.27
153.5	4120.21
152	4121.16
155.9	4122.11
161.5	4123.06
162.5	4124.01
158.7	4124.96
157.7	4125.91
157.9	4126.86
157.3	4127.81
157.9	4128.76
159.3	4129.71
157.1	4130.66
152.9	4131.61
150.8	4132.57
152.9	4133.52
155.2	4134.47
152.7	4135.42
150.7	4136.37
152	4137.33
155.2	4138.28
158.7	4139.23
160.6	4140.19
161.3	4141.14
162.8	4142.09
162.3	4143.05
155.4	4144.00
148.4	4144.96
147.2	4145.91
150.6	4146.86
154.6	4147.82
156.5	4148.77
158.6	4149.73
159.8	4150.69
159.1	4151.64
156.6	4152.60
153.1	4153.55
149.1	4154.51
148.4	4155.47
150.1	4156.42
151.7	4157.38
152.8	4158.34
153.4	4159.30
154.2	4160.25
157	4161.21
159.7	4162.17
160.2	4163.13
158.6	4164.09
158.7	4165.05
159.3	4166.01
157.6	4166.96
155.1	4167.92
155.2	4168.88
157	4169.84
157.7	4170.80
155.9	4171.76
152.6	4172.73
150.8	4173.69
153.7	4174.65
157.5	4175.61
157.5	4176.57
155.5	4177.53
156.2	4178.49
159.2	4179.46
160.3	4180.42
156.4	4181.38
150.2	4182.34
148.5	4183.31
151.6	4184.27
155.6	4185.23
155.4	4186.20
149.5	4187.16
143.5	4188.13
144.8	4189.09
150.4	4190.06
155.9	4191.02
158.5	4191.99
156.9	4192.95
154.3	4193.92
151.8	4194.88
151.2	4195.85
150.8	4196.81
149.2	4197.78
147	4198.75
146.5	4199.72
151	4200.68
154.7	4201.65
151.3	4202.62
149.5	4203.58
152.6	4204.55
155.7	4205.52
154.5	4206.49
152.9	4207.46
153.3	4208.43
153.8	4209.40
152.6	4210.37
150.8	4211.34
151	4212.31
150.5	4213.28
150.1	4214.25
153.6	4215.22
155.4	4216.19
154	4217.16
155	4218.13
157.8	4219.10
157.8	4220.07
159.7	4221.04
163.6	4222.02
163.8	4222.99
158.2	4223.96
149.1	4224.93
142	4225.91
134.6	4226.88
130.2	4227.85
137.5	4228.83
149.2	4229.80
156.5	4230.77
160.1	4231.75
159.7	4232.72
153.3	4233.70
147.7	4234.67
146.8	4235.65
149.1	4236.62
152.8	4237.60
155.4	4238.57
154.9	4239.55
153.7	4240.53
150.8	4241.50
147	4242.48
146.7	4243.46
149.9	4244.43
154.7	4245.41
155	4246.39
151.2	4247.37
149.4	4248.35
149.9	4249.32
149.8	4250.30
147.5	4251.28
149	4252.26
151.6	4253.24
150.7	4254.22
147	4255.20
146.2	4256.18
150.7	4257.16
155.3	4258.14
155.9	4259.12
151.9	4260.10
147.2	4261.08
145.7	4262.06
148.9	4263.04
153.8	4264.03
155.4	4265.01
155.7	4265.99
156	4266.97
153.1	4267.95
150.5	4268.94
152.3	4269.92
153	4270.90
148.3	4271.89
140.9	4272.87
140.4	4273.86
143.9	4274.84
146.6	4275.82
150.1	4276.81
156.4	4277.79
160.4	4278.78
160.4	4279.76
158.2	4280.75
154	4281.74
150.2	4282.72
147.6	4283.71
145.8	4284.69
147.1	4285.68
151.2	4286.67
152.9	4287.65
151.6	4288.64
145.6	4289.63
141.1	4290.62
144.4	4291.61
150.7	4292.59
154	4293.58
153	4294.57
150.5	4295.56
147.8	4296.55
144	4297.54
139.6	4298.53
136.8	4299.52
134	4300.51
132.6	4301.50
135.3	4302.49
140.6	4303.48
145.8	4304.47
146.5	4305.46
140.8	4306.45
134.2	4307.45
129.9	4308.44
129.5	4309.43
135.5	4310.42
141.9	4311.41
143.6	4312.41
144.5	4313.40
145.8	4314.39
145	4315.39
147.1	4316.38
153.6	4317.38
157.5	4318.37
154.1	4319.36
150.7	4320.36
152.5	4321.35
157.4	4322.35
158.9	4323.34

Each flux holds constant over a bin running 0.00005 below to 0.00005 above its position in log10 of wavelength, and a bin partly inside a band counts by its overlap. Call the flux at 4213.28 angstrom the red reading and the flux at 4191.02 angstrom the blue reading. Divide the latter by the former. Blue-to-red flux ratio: 1.04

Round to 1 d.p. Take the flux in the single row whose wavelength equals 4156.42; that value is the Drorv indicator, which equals 150.1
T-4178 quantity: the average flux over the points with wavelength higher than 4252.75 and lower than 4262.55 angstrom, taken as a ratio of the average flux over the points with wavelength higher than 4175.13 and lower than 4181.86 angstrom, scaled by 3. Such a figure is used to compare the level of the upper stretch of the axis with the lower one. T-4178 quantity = 2.86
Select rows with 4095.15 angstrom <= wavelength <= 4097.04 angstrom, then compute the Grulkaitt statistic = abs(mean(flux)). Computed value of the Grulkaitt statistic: 162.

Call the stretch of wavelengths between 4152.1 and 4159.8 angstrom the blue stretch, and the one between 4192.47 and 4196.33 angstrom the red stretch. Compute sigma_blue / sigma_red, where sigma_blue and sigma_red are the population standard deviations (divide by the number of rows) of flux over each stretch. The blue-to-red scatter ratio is 1.11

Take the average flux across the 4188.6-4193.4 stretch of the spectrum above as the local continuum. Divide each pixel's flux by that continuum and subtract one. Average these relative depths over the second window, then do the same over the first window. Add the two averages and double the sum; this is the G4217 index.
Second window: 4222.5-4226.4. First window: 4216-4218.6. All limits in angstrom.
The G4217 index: 0.02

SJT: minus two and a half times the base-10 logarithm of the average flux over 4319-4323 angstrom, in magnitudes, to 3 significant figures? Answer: -5.47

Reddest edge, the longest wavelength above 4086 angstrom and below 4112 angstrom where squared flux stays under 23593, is 4111.68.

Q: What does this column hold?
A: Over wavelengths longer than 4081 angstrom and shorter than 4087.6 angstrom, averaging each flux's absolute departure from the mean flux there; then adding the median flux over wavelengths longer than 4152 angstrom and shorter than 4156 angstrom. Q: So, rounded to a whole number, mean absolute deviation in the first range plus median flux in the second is 153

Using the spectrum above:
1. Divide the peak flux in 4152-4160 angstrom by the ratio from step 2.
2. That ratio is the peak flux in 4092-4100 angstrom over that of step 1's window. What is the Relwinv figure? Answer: 151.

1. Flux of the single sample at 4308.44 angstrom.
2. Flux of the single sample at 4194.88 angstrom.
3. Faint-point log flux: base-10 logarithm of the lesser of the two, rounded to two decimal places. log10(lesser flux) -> 2.11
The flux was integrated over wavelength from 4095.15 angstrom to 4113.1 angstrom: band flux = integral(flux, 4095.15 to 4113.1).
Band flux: 2472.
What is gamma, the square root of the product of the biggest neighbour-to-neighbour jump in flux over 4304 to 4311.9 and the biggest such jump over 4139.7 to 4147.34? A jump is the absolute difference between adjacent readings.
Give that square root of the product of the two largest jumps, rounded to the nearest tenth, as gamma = 6.8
